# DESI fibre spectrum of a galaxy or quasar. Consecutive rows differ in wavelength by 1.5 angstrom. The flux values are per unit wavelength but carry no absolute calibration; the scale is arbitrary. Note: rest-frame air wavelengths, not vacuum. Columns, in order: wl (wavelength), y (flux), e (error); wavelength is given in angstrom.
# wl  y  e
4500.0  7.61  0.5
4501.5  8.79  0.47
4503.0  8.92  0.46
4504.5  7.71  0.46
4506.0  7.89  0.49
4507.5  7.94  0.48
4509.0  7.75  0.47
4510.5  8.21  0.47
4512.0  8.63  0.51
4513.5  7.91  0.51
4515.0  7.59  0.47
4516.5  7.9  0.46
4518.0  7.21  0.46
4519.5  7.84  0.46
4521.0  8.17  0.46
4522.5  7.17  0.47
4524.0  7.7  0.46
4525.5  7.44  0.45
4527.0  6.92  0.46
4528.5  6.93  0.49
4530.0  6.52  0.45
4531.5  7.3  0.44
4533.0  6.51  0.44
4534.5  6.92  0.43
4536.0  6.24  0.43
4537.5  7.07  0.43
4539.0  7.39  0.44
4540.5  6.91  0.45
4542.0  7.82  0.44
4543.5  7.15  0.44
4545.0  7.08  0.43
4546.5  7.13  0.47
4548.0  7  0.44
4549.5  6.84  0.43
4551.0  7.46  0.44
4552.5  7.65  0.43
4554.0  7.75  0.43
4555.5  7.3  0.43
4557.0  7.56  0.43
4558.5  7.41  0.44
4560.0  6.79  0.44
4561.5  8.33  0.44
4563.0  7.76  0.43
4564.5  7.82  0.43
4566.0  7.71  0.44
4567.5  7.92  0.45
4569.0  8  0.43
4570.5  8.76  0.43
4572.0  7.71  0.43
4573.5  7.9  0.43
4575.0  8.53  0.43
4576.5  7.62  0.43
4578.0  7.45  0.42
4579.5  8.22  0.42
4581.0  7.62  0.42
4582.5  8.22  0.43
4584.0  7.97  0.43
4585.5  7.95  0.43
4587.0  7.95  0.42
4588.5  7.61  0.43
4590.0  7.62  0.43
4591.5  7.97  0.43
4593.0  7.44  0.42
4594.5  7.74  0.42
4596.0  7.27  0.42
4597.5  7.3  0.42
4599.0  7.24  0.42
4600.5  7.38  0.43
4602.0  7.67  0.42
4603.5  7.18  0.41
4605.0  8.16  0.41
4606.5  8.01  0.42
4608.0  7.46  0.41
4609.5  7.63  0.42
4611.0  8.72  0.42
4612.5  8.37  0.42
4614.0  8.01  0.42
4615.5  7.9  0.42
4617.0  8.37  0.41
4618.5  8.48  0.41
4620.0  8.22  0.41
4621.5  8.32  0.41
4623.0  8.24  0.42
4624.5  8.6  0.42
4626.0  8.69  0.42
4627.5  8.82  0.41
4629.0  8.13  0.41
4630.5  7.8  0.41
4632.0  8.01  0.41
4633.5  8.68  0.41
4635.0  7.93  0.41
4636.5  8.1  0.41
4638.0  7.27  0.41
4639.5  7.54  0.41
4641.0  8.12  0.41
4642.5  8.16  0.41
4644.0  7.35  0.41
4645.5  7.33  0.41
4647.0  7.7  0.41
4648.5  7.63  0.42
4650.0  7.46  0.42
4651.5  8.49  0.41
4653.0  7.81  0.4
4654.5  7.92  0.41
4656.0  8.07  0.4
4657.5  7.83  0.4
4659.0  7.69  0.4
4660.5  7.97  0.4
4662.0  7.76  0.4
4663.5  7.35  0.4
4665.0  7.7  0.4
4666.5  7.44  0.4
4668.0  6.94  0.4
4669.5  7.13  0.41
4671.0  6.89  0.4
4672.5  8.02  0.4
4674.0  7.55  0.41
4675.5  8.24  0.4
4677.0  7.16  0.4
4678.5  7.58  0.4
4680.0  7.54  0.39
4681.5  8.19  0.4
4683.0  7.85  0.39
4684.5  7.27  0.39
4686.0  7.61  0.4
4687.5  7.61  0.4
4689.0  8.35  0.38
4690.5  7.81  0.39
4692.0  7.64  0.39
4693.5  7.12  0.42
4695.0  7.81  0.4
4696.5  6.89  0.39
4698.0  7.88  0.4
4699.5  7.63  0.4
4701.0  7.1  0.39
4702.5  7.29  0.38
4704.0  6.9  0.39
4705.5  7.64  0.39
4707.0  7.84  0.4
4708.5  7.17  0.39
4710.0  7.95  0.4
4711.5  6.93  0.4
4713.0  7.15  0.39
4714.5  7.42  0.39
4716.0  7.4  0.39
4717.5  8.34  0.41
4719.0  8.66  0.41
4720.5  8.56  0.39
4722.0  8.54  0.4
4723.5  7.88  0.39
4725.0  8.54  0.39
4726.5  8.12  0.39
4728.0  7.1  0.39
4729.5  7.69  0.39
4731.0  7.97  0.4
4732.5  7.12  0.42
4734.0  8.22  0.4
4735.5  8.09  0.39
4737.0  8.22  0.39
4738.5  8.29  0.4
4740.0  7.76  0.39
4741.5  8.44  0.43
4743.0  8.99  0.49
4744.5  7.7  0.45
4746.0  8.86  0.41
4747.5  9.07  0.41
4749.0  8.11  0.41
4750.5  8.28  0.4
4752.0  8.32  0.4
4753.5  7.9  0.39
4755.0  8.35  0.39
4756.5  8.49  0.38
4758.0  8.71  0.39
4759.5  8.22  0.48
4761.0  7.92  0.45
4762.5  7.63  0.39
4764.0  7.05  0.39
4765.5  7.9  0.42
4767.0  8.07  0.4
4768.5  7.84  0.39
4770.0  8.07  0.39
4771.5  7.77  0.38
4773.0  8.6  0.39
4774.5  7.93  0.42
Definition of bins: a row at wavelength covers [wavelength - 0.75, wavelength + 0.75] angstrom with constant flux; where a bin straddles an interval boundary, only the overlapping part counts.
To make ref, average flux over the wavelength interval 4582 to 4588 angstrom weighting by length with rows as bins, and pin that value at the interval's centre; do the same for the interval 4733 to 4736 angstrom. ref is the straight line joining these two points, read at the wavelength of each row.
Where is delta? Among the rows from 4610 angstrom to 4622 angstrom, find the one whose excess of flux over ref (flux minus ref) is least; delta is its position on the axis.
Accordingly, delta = 4615.5 angstrom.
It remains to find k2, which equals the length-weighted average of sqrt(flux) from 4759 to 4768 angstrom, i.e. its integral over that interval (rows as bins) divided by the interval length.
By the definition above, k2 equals 2.790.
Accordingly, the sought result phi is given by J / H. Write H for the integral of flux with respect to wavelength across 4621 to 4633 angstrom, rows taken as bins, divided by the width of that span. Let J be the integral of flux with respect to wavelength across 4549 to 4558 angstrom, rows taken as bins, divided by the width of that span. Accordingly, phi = 0.89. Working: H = 8.3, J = 7.44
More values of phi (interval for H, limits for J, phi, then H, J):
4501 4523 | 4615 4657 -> 1.01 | 8.0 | 8.04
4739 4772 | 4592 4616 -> 0.95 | 8.2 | 7.72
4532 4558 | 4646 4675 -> 1.07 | 7.2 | 7.65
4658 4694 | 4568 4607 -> 1.02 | 7.6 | 7.79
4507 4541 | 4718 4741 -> 1.09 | 7.4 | 8.06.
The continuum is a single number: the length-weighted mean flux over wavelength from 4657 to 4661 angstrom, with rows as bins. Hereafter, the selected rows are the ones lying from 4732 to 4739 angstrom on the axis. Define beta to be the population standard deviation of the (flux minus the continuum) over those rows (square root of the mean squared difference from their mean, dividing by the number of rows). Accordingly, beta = 0.44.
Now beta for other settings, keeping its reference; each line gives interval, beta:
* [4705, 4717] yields 0.33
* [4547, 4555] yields 0.36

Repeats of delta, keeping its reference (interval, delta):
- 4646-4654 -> 4650.0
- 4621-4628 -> 4623.0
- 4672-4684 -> 4677.0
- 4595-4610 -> 4603.5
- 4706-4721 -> 4711.5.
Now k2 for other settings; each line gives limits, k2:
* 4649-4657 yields 2.817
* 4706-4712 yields 2.738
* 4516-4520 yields 2.760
